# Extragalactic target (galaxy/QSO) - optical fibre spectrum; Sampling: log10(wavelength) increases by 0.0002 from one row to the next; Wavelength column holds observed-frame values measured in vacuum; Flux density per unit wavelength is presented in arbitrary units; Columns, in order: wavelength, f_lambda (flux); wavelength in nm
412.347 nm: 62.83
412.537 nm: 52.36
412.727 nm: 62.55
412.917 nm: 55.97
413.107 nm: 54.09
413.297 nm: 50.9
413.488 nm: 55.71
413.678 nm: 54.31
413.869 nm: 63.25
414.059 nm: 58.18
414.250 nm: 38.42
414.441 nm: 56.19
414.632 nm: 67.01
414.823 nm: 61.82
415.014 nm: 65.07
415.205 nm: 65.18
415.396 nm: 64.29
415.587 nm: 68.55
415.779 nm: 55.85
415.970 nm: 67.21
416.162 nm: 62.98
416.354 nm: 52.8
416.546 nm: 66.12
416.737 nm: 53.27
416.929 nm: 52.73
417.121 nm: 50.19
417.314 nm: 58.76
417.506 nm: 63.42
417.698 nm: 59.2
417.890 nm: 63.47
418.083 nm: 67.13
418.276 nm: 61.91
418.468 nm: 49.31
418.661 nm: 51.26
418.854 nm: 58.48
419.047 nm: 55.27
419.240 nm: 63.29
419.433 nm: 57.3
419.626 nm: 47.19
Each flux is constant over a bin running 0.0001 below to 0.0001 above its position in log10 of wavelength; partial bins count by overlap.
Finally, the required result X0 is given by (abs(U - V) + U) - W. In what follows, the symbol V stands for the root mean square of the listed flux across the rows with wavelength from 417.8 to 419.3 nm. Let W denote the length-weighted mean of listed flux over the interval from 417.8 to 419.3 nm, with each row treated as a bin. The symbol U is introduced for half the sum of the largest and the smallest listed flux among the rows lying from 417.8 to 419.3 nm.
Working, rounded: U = 58.2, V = 59.1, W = 59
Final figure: 0.5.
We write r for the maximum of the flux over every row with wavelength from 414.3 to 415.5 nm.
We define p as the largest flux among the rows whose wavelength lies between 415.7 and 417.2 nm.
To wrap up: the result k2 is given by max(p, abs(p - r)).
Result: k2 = 67.2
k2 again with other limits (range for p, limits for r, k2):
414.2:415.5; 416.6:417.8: 67.0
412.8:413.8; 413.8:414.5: 56.0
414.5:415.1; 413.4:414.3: 67.0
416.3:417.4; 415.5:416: 66.1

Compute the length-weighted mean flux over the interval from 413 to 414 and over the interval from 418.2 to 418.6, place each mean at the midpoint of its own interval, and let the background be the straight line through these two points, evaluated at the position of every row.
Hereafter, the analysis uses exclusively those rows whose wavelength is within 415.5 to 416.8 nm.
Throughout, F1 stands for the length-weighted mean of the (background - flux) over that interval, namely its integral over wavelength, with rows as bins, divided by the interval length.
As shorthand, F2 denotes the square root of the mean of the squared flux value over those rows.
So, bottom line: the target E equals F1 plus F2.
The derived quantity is 55.5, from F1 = -6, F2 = 61.3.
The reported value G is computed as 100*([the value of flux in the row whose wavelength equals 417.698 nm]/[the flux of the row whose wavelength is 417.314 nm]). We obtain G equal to 101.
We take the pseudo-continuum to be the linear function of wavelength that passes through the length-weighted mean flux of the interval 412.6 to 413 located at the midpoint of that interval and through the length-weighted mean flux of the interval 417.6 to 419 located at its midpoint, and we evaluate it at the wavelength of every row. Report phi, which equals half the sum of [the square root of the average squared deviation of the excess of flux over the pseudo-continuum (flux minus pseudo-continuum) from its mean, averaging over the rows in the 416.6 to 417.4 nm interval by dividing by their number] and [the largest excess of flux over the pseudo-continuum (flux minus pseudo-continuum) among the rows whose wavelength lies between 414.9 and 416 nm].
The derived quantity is 6.5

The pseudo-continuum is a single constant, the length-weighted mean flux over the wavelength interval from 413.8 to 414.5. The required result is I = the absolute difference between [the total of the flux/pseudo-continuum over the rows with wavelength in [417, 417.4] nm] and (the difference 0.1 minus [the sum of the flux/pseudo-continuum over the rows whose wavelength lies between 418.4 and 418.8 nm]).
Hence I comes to 3.81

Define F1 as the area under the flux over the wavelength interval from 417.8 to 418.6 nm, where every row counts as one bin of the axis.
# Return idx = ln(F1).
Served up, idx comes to 3.87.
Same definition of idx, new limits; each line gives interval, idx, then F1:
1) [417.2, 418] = 3.89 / 49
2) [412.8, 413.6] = 3.77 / 44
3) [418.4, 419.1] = 3.63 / 38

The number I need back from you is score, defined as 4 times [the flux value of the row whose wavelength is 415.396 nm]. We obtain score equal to 257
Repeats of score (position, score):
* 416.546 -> 264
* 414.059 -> 233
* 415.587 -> 274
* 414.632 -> 268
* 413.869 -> 253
